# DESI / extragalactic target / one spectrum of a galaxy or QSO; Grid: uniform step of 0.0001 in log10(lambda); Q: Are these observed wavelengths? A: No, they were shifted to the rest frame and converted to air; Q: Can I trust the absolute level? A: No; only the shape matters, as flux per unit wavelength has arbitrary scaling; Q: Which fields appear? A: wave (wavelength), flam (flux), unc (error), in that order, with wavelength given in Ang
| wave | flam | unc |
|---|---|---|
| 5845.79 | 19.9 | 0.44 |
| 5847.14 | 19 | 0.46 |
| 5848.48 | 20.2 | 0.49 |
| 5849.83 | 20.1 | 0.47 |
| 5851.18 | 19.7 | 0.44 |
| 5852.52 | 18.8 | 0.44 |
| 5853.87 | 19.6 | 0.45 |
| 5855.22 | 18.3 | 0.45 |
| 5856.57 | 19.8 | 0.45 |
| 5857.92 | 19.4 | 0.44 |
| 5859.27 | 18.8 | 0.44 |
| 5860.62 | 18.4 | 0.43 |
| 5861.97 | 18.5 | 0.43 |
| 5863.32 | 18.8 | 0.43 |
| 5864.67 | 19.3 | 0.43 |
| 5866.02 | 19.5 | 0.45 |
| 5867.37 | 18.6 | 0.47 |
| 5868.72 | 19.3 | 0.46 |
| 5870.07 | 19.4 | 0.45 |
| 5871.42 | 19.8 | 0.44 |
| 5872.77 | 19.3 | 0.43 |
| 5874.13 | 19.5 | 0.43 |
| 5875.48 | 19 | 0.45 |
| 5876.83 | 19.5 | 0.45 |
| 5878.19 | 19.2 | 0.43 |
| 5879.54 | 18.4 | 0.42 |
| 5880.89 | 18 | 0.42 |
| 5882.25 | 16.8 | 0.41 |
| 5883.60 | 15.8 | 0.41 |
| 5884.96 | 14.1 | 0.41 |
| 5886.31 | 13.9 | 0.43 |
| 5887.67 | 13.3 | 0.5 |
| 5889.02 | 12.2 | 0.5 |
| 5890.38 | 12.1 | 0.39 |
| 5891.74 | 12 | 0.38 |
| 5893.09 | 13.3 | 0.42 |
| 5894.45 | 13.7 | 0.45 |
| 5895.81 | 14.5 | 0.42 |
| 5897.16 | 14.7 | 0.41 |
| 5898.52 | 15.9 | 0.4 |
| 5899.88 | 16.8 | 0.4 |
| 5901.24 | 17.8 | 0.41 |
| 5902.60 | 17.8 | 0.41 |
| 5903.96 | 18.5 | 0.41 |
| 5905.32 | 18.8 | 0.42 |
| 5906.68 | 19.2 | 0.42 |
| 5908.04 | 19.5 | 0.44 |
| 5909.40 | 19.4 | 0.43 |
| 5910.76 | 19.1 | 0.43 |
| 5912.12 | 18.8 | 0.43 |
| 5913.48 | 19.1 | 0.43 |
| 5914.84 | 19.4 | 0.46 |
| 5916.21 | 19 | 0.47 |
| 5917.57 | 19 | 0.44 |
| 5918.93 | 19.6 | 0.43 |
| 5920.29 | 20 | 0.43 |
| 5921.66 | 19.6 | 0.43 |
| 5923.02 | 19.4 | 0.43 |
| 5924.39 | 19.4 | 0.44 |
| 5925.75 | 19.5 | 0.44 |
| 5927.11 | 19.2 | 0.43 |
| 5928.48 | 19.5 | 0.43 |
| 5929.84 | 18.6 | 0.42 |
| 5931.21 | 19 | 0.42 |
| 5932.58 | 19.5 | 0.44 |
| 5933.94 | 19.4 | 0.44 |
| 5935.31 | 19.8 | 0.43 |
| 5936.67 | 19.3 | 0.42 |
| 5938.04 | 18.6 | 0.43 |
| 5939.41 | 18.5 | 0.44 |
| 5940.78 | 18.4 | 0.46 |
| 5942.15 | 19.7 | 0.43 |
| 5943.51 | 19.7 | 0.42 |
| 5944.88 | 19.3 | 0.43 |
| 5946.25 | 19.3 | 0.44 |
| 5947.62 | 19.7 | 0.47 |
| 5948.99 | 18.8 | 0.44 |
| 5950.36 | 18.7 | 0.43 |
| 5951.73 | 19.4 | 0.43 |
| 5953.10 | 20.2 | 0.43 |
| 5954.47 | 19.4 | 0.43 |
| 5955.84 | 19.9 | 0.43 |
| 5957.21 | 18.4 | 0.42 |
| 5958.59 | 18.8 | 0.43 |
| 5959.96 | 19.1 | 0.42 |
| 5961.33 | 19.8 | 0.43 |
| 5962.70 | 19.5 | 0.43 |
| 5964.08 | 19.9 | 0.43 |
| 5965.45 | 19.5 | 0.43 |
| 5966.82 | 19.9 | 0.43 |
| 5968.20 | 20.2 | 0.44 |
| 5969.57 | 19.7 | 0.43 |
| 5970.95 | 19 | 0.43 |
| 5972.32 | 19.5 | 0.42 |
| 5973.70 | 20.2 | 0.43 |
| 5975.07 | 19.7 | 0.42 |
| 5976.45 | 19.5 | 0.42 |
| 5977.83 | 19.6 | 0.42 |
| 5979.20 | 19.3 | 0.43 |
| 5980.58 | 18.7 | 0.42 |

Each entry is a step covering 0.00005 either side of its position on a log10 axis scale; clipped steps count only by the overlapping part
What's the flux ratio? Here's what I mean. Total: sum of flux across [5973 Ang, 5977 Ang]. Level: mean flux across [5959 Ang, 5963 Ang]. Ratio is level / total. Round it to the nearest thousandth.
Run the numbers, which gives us 0.328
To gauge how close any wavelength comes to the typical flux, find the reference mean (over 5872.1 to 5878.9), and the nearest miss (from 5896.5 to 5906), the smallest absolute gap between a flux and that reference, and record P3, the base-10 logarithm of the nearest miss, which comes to -0.3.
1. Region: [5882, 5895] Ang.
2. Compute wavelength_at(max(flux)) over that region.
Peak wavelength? 5882.25 Ang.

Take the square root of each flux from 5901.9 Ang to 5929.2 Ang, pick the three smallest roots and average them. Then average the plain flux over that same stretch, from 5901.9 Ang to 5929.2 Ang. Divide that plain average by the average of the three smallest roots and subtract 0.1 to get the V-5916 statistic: 4.38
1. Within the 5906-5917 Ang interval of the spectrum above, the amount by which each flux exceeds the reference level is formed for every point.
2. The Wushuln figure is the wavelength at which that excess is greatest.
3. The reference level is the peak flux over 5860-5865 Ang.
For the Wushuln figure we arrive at 5908.04 Ang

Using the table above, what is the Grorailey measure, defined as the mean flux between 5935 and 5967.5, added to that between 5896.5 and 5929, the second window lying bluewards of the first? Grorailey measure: 38.02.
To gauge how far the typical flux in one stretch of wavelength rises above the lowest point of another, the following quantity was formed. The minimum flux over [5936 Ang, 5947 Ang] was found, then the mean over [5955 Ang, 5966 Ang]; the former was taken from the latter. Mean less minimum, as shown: 1.0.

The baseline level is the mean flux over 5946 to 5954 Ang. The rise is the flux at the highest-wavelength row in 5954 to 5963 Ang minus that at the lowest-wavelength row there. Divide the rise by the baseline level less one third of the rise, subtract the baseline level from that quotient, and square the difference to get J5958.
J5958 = 374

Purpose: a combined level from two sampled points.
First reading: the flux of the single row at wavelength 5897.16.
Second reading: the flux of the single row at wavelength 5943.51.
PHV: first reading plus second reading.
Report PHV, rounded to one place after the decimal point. 34.4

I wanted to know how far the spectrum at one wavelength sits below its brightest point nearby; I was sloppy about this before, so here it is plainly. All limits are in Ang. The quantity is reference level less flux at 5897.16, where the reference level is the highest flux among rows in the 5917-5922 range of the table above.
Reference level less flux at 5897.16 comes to 5.3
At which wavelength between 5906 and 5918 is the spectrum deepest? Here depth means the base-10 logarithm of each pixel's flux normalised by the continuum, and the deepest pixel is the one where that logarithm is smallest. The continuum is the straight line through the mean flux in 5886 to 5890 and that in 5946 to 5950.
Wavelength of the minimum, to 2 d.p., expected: 5917.57 Ang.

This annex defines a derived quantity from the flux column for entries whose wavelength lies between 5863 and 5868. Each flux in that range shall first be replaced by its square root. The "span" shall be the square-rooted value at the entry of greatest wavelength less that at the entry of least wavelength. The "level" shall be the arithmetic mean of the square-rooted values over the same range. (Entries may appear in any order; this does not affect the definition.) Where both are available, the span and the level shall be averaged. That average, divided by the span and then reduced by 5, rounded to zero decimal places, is -99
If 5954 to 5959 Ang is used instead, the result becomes -36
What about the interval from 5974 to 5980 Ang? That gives -53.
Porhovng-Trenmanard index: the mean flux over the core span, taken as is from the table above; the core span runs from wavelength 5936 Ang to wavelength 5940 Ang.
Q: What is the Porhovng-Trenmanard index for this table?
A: 18.8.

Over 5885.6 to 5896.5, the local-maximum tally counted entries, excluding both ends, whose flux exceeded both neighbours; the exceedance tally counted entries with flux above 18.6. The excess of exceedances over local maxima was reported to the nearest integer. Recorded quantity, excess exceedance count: 0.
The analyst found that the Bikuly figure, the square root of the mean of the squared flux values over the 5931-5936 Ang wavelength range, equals 19.4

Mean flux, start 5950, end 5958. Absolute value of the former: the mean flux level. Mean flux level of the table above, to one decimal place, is 19.3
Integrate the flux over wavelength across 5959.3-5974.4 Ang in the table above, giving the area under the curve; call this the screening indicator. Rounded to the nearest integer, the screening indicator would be 297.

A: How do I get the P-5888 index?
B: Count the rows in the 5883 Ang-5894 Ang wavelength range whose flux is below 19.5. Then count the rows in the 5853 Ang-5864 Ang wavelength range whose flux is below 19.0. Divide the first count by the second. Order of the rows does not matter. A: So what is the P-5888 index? 1.60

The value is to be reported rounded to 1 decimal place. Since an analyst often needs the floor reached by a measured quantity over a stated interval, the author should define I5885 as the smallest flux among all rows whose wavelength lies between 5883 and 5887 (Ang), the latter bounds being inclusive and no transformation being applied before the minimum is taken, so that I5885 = 13.9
